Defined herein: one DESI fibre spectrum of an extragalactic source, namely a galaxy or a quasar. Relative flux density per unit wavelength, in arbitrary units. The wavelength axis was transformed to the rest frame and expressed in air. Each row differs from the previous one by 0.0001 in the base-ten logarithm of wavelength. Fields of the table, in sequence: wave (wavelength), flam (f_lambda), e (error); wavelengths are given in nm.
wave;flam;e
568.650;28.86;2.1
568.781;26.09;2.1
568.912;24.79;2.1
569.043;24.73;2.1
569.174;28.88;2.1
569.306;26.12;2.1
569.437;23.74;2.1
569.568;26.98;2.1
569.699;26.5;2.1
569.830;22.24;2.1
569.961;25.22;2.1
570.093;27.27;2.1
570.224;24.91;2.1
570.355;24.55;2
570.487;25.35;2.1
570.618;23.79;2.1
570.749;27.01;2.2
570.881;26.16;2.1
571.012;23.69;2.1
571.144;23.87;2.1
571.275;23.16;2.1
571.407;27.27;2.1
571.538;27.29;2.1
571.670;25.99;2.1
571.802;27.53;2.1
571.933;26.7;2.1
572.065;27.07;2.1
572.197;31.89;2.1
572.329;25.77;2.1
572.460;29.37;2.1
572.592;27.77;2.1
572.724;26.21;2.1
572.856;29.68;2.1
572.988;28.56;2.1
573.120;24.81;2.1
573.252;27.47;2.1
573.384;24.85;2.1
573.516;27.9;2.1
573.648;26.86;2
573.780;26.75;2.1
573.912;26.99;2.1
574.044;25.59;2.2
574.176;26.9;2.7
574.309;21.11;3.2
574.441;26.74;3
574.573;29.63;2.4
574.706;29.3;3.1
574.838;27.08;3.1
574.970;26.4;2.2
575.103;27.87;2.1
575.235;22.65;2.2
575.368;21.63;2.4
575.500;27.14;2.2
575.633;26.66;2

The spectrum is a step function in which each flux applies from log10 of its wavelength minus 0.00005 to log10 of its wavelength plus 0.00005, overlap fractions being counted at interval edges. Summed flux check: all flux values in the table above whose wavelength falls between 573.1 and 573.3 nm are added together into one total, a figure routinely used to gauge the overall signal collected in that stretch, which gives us 52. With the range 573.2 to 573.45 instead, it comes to 52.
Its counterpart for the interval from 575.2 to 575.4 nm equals 44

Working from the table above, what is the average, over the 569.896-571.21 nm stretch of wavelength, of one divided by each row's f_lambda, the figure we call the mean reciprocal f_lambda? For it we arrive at 0.0398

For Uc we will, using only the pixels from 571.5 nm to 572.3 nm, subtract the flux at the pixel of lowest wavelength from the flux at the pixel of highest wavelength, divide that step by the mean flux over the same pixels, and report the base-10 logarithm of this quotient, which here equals -0.8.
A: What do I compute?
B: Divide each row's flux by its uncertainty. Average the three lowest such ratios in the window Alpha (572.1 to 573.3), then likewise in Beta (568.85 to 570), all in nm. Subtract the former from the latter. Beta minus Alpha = -1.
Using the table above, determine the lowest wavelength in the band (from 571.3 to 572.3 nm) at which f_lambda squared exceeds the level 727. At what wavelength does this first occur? 571.407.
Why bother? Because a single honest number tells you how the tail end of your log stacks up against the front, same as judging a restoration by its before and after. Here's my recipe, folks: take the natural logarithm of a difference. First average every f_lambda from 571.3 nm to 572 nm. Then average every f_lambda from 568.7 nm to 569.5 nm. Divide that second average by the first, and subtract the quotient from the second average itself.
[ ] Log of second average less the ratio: 3.21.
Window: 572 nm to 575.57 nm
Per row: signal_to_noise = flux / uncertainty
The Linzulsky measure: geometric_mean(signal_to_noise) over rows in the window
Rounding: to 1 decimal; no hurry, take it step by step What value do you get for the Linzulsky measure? 11.7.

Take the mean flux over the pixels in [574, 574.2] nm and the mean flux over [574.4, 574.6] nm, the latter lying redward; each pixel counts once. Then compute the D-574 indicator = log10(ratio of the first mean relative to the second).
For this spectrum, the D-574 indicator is -0.03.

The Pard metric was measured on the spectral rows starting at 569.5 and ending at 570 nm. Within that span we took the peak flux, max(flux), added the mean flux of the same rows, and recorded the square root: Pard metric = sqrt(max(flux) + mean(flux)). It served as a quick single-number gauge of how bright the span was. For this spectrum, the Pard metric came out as 7.2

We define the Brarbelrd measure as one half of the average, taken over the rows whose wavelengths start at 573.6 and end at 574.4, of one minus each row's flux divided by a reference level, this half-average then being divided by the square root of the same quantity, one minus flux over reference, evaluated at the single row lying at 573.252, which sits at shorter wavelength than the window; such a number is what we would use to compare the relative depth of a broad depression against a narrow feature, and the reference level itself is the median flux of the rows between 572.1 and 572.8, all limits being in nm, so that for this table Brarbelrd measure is 0.36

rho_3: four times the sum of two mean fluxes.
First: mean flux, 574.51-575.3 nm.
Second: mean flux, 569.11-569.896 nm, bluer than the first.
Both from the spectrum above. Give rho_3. 212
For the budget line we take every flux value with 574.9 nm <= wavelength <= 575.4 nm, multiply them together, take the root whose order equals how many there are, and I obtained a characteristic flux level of 24.5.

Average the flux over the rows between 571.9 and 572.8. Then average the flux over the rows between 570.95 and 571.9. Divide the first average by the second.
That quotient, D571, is 1.09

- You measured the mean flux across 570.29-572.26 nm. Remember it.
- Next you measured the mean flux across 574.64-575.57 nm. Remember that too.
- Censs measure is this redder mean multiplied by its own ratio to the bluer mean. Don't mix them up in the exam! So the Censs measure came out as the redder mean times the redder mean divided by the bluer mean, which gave 25.9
